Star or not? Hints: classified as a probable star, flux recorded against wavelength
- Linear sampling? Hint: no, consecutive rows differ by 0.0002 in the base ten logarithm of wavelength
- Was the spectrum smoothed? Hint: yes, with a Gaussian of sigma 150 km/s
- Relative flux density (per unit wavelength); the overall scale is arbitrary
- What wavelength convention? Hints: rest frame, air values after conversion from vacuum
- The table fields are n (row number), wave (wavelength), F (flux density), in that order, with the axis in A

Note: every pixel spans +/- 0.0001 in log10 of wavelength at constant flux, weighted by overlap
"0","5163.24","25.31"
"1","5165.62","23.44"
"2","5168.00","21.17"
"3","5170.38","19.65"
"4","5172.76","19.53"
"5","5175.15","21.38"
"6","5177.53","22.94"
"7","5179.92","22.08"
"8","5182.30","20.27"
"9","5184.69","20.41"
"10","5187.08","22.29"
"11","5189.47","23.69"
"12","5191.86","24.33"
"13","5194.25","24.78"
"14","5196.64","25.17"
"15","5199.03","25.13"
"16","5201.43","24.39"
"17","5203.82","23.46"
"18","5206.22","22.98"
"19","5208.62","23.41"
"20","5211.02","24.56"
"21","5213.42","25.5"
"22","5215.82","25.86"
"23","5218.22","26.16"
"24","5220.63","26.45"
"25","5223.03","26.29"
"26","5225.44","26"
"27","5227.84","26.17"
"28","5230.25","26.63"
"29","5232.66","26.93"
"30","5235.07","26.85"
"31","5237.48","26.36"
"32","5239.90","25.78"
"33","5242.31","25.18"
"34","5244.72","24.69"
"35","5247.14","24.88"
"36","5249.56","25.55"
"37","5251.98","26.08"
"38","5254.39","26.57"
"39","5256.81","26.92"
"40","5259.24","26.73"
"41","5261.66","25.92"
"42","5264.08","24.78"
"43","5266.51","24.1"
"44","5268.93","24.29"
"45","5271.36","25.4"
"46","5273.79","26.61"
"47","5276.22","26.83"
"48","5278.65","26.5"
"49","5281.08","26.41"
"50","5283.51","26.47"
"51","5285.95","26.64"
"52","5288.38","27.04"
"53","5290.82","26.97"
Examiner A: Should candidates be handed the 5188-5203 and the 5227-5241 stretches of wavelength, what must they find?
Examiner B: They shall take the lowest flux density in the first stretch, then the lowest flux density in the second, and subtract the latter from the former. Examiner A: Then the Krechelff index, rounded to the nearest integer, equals -2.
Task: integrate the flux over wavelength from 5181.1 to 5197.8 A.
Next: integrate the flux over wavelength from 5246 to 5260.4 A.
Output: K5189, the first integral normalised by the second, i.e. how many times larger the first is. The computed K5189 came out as 1.0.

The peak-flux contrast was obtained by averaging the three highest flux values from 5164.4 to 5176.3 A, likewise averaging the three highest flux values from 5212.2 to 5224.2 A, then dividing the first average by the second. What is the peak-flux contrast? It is 0.84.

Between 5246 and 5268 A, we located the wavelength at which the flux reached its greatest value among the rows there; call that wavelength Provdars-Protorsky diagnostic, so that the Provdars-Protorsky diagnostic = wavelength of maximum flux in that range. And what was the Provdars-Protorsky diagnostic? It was 5256.81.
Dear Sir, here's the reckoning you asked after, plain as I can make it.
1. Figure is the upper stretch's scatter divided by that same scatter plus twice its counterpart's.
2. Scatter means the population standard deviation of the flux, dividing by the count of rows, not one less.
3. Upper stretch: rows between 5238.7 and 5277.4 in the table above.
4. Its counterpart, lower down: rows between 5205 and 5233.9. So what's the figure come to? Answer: 0.27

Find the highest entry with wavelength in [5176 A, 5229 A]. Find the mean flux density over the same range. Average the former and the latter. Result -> 25.3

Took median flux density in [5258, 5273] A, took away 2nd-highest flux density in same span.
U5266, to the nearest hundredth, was -0.83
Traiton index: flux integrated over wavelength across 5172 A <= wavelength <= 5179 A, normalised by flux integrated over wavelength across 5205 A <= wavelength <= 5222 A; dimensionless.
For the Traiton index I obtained 0.4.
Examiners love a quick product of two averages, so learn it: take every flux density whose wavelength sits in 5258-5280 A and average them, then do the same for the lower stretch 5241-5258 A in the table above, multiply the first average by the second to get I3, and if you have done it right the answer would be 660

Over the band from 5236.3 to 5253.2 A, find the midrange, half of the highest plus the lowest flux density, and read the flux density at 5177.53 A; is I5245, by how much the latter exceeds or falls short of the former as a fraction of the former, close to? -0.10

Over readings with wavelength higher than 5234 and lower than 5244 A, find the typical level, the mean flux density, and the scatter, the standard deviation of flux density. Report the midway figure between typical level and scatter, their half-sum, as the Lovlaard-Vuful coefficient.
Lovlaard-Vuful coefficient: 13.3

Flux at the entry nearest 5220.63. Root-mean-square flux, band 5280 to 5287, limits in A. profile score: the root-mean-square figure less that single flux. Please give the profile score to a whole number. 0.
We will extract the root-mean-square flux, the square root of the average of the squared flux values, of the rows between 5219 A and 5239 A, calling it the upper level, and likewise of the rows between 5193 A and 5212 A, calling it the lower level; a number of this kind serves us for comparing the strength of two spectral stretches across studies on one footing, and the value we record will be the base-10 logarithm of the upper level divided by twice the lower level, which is -0.263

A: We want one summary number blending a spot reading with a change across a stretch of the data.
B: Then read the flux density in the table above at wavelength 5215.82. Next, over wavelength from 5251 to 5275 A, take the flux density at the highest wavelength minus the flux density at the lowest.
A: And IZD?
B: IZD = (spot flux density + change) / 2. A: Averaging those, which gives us 13.2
